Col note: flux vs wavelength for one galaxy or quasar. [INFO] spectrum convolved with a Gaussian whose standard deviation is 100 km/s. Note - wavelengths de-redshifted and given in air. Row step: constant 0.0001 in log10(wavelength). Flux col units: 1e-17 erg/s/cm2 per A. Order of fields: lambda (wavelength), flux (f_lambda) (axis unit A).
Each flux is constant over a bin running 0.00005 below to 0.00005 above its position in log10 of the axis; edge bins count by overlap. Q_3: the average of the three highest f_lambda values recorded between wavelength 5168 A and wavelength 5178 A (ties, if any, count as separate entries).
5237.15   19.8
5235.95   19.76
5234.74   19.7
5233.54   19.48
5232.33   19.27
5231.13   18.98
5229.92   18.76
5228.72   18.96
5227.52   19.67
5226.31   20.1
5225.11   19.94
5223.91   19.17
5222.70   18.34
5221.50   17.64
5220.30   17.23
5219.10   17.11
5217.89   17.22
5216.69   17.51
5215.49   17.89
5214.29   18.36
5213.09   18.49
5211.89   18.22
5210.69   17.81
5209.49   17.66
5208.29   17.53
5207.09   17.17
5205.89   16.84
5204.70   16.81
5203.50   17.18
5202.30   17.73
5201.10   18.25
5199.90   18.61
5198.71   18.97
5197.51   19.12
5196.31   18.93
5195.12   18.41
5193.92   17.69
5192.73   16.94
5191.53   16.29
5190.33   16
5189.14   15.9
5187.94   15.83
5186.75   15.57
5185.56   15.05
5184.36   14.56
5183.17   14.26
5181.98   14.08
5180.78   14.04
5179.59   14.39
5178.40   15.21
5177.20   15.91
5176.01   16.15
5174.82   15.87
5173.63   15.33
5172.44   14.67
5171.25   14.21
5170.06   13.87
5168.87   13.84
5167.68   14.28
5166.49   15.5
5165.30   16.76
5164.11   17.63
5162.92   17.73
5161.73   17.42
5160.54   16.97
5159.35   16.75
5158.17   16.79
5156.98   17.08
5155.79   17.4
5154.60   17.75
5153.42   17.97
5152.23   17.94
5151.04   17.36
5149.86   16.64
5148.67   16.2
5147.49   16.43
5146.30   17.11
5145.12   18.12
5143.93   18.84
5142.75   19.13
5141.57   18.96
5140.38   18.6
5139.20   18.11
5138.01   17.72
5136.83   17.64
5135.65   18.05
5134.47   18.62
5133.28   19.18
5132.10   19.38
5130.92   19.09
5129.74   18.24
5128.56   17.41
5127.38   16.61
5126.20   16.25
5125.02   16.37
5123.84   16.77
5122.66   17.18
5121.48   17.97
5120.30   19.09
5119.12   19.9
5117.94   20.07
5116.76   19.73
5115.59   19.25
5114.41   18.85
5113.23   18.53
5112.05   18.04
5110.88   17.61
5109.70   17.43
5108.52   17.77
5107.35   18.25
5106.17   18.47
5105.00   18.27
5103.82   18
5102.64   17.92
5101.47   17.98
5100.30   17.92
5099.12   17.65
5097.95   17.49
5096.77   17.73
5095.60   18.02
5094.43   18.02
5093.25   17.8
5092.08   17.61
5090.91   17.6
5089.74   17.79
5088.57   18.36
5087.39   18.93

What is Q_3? 16.0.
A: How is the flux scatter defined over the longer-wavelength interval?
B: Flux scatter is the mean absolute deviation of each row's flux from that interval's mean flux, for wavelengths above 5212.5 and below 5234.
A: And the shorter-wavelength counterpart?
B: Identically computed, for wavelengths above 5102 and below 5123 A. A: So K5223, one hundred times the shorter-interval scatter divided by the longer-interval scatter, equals 85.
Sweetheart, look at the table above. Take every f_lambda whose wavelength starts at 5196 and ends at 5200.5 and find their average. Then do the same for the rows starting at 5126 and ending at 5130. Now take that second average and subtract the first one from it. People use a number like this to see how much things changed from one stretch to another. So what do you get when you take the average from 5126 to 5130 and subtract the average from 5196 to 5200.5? -1.8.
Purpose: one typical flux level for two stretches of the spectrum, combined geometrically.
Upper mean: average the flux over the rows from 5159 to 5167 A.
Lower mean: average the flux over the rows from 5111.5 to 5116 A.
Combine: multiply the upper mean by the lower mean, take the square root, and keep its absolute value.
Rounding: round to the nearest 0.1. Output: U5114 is 17.8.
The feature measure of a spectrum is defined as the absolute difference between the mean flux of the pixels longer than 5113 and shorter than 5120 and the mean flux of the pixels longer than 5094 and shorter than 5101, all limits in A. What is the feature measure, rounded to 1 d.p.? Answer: 1.6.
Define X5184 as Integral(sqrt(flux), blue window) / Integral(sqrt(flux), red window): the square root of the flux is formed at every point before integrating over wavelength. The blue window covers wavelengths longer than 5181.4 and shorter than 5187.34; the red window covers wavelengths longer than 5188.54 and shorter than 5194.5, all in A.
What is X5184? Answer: 0.94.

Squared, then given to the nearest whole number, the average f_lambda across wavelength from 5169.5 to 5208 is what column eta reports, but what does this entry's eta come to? 264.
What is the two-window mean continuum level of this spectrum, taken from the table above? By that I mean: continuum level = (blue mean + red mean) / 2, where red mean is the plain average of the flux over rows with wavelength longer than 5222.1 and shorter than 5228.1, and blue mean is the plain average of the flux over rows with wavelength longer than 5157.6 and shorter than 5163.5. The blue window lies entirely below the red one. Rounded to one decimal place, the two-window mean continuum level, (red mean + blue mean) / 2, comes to 18.3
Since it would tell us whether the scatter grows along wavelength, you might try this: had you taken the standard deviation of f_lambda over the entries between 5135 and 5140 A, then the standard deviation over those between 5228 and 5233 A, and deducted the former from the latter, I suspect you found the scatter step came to 0.0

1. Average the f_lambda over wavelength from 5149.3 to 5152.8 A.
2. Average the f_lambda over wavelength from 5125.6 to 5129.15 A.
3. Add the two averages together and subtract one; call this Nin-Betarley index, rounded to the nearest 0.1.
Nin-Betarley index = 33.1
